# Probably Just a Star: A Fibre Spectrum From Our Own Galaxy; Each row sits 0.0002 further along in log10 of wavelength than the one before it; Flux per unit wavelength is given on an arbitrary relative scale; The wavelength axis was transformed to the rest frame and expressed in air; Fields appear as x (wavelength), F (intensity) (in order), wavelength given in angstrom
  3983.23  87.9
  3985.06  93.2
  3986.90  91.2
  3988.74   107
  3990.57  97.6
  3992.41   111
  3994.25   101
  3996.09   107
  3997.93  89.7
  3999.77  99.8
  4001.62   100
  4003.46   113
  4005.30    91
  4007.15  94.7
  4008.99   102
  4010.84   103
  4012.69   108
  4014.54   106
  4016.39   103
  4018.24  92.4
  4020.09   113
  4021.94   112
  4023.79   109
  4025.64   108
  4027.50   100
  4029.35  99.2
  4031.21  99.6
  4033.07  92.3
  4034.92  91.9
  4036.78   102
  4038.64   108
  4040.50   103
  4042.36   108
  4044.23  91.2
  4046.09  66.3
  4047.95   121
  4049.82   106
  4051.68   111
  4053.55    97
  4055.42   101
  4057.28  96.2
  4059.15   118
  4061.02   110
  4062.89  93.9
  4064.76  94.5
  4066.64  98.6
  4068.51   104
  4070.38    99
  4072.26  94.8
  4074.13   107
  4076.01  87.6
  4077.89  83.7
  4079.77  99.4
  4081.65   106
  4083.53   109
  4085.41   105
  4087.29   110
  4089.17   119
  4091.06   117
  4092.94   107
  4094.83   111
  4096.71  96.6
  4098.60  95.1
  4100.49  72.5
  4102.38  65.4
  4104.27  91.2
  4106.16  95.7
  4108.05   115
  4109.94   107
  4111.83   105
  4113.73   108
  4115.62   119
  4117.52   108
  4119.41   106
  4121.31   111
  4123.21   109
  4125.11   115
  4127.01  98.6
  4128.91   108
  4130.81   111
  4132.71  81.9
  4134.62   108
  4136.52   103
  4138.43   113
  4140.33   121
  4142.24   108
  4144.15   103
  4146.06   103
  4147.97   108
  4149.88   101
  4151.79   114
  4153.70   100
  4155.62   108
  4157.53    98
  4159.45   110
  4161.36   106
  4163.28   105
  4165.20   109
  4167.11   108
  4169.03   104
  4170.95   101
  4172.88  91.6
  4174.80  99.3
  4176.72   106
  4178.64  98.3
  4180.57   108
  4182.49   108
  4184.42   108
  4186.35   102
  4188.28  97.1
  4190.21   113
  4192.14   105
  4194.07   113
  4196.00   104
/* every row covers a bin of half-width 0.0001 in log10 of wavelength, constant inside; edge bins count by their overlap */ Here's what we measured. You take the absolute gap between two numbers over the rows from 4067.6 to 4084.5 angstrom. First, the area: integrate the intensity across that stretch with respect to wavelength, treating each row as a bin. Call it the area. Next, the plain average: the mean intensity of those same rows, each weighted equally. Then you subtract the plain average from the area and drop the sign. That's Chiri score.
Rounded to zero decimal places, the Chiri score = 1573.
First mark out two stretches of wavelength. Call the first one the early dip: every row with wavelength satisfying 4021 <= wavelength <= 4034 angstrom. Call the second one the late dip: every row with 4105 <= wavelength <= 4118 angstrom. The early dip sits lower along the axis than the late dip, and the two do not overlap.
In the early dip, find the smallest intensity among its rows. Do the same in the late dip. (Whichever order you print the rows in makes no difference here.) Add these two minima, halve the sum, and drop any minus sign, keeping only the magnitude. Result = 94.0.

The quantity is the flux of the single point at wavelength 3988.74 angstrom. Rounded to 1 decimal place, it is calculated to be 107.0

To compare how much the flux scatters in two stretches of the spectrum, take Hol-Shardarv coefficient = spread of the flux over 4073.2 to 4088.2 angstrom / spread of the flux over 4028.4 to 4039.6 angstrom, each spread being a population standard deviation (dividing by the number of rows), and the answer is 1.7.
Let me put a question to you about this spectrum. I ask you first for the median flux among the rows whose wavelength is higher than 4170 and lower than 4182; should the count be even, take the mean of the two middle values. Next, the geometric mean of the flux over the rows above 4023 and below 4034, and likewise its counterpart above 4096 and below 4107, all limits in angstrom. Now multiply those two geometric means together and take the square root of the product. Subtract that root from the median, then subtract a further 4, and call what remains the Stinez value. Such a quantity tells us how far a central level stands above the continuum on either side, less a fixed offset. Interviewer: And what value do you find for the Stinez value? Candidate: 3.3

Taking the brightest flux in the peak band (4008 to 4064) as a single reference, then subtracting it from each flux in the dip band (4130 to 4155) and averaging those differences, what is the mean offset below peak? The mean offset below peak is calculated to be -15.2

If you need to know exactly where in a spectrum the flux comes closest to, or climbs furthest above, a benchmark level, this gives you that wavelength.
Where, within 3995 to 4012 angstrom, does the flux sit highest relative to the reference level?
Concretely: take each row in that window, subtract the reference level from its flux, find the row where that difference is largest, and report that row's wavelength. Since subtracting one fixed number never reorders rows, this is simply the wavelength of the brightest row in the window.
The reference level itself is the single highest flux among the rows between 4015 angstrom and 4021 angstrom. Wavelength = 4003.46 angstrom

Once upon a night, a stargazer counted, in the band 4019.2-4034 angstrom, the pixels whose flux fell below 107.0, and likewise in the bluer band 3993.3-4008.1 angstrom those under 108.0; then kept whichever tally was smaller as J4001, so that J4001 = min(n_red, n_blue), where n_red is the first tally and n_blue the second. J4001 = 4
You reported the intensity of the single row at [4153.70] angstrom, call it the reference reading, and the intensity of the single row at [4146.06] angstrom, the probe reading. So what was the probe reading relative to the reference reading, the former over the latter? 1.03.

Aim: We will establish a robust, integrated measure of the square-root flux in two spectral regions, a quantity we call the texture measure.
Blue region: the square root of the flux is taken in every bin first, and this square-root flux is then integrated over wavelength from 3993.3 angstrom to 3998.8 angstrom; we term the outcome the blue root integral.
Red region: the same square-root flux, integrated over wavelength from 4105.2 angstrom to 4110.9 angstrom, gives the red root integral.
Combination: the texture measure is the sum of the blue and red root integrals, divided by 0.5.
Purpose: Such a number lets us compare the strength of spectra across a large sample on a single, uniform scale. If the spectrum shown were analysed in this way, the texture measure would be 227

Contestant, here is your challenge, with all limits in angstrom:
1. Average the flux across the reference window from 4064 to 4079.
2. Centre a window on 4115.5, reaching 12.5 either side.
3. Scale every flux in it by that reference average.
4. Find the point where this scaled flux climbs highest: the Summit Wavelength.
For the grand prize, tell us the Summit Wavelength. 4115.62 angstrom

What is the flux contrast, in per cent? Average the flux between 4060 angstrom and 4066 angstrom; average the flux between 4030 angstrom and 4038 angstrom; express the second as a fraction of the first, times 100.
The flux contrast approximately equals 97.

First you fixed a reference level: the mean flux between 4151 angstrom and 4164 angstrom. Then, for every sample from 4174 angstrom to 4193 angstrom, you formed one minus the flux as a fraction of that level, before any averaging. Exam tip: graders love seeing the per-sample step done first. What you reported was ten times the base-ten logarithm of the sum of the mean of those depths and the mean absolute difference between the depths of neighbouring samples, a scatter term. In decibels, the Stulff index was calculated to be -11.3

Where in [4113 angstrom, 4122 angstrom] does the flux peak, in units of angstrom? 4115.62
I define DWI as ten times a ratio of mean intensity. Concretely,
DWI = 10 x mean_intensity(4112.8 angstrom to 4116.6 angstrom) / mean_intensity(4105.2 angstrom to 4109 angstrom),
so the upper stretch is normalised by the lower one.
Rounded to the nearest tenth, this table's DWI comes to 10.8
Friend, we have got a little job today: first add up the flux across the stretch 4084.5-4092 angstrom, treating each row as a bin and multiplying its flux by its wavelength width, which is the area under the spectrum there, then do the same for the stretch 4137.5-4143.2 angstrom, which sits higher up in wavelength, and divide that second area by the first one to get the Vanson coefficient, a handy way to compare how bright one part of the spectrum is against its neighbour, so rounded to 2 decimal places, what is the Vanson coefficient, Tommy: 0.77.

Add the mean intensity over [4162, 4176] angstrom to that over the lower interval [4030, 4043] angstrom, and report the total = 203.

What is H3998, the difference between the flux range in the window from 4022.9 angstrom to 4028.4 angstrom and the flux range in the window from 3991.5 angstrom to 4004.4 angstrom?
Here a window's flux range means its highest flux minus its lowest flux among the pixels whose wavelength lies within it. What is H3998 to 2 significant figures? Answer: -14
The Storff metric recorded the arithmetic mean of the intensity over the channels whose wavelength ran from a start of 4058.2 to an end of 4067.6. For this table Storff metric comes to 103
